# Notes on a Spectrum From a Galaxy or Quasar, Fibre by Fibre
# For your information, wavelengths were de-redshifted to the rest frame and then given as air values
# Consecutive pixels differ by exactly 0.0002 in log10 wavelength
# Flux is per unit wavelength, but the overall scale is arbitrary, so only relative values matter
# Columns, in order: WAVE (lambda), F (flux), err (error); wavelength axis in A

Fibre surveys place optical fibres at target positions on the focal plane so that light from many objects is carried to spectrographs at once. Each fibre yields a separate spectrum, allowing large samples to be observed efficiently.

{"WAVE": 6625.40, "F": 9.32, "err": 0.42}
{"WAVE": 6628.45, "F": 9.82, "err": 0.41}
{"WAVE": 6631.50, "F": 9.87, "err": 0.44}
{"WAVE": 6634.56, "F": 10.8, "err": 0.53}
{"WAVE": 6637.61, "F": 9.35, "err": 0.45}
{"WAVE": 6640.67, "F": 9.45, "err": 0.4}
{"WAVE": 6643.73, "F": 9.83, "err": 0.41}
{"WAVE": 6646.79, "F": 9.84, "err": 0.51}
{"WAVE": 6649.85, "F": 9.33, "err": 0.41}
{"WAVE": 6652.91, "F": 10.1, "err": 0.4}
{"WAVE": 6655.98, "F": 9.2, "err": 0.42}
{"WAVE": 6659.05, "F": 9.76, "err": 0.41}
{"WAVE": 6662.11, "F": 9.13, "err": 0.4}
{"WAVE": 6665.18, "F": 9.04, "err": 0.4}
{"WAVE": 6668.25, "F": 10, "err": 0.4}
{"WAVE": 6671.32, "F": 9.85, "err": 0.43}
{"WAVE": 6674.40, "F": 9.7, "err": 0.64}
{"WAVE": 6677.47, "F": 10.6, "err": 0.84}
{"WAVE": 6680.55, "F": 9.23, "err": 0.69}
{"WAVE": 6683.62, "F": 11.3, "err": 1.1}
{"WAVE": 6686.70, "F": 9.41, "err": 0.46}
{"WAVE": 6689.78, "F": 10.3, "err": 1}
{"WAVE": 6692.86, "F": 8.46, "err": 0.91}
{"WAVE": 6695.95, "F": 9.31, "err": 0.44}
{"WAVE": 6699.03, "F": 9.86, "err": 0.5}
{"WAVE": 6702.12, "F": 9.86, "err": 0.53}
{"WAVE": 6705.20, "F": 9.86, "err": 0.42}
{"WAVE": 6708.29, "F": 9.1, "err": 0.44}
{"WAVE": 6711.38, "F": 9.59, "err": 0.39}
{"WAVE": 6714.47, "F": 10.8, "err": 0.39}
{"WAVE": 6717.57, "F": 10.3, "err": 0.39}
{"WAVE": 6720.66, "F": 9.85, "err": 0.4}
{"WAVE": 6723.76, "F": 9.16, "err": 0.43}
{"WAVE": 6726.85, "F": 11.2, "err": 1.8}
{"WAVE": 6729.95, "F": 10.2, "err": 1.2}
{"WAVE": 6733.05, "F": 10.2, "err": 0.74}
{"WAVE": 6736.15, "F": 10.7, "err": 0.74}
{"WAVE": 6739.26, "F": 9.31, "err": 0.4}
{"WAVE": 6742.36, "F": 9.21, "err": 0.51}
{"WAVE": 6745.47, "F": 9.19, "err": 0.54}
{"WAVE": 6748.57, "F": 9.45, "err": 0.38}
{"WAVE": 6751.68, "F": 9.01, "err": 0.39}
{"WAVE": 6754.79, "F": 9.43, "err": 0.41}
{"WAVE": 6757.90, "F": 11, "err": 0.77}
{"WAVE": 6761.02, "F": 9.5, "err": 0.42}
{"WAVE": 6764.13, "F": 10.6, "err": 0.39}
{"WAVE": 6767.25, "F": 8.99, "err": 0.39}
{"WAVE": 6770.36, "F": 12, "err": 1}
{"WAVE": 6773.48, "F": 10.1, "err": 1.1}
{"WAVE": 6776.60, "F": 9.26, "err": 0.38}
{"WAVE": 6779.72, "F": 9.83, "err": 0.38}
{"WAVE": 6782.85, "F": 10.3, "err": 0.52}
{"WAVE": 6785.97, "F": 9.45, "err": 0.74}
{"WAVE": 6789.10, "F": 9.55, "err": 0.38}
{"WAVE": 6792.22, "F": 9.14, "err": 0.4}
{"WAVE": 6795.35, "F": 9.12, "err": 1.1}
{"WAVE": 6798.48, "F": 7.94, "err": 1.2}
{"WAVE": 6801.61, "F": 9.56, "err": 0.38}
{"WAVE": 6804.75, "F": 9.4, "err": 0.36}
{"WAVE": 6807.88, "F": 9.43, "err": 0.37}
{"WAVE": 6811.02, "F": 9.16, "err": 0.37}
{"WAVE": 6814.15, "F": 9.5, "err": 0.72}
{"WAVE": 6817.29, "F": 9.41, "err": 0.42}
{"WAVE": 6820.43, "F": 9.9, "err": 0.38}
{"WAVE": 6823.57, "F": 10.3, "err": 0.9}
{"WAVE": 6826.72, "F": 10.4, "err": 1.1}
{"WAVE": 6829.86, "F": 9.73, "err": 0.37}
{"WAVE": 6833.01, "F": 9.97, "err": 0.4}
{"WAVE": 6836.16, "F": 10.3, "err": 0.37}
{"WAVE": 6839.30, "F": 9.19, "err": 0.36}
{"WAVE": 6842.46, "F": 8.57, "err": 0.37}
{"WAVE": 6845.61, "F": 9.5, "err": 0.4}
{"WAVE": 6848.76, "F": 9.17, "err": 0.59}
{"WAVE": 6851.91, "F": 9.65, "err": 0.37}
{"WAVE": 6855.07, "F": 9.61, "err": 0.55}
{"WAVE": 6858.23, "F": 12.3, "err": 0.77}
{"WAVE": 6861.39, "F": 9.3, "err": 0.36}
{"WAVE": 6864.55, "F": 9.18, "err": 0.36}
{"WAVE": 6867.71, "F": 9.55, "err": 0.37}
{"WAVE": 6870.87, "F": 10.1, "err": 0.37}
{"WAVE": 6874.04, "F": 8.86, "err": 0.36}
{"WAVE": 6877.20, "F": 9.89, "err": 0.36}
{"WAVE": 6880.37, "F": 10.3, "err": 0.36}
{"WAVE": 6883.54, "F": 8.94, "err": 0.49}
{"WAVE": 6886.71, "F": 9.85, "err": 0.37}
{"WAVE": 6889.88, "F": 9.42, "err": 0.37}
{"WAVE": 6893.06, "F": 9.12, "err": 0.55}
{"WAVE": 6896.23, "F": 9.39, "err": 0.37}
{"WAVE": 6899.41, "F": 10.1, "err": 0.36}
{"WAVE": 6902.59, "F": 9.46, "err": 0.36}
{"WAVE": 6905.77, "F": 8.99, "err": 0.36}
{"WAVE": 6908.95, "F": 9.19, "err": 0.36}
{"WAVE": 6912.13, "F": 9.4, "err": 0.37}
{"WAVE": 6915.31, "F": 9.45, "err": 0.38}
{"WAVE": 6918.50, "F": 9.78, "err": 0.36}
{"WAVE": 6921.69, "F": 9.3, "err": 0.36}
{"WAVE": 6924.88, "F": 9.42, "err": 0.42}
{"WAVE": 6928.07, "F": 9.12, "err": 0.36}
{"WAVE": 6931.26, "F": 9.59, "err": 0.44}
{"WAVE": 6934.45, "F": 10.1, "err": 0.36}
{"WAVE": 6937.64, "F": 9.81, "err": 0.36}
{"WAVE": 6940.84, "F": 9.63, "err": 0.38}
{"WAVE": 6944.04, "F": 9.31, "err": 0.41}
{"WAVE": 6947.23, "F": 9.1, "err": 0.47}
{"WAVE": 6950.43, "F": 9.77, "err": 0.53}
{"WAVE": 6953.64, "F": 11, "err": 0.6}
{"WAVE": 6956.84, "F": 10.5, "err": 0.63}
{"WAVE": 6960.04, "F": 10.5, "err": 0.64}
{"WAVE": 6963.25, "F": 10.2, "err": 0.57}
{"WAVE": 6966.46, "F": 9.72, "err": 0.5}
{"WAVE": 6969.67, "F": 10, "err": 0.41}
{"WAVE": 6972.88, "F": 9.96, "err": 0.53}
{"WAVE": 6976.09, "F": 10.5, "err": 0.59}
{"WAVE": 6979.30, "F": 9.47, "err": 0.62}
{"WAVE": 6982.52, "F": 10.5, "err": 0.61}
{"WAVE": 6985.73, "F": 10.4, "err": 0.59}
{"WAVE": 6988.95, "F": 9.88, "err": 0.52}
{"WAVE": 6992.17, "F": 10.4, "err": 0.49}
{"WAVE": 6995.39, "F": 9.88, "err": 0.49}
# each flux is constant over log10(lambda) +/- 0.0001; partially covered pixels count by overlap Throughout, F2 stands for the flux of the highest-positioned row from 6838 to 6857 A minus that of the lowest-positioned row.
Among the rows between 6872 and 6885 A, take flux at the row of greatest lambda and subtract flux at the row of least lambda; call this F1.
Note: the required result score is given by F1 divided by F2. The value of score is 0.2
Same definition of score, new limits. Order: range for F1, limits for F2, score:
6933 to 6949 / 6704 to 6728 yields -0.7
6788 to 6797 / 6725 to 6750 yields 0.2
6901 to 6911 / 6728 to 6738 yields -0.5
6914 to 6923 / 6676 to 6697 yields 0.1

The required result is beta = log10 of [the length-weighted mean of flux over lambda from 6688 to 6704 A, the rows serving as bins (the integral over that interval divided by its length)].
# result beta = 0.98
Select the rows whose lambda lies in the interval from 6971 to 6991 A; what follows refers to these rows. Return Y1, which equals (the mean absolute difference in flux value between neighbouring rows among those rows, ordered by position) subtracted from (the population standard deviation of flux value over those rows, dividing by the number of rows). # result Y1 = -0.26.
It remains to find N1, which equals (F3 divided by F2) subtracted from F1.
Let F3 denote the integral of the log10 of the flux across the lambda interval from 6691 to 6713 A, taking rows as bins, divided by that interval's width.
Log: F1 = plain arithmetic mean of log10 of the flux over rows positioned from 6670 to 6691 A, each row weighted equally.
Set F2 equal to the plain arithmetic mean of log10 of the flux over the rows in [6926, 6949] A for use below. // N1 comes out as 0.01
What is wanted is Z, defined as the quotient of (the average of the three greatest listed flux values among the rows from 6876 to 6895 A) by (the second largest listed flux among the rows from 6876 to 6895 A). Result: 1.01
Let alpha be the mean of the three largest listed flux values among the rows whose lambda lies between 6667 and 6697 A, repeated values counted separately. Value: 10.7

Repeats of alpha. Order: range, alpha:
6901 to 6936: 9.8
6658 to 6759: 11.2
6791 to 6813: 9.5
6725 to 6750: 10.7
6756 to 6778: 11.2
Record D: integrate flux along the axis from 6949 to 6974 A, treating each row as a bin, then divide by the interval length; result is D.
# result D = 10.2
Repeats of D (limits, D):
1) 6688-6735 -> 9.9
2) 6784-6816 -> 9.2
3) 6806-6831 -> 9.7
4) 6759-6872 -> 9.7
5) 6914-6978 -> 9.8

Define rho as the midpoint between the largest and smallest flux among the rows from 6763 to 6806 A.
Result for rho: 9.97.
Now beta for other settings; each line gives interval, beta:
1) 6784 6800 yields 0.96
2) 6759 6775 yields 1.01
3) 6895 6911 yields 0.97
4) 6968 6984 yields 1.00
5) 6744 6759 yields 0.98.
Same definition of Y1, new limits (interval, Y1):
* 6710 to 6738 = -0.20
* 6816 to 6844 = 0.07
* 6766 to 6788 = -0.35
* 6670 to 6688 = -0.56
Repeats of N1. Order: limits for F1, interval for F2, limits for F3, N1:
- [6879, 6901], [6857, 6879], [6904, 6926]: 0.00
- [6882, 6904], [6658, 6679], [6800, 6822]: -0.01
